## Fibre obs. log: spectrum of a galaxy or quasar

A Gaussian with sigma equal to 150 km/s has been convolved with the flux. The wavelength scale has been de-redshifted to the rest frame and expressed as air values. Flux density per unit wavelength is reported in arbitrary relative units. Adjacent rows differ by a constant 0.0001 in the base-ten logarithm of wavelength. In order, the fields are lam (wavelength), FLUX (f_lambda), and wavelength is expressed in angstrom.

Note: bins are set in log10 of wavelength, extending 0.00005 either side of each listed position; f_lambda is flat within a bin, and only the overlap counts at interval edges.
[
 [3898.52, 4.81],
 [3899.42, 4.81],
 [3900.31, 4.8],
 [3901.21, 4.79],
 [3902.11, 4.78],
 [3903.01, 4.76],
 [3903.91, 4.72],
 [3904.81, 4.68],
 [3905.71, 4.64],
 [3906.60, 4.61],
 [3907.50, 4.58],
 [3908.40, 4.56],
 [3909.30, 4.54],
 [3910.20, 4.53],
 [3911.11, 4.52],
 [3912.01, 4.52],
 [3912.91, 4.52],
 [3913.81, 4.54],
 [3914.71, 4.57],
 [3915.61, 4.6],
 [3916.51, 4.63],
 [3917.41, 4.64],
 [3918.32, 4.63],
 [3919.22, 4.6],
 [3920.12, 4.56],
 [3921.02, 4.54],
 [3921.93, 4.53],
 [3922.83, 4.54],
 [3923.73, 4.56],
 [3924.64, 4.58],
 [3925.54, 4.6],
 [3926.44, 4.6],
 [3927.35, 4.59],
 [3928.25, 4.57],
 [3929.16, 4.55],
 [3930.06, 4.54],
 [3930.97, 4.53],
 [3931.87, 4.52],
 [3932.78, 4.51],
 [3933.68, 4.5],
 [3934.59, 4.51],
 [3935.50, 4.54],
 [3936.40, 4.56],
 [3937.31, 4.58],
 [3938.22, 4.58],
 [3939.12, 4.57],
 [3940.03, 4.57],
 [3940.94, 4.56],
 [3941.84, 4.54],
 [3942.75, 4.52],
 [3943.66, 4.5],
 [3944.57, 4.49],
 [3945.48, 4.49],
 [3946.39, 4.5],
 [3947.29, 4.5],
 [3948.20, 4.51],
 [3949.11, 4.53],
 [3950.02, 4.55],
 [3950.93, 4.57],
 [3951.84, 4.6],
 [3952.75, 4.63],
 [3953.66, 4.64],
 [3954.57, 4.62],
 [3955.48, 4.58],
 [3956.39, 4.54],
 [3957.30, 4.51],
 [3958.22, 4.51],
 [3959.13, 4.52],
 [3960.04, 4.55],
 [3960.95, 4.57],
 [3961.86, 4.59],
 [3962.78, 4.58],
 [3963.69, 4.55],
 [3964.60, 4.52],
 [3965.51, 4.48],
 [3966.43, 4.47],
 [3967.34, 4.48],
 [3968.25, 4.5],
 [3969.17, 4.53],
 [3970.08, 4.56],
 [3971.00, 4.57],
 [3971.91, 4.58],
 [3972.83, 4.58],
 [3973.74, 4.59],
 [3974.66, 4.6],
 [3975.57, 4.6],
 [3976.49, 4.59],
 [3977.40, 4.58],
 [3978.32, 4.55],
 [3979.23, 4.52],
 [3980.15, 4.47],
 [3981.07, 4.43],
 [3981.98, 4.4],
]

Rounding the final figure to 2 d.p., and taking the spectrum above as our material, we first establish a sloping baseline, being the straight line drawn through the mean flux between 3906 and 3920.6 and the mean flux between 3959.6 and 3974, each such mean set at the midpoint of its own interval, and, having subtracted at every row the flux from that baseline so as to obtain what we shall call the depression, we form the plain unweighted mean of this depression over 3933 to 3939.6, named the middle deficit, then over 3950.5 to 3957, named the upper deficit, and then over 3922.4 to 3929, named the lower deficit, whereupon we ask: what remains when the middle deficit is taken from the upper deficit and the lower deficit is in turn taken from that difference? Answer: -0.05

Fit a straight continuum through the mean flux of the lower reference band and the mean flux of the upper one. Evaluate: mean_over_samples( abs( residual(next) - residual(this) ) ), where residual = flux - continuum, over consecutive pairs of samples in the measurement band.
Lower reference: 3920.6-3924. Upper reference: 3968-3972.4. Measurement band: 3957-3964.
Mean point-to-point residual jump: 0.017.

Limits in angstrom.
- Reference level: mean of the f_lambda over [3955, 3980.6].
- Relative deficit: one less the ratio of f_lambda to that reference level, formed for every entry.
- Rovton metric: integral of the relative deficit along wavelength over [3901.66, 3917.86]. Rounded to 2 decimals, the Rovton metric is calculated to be -0.22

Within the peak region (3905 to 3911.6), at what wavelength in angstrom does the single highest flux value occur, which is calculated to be 3905.71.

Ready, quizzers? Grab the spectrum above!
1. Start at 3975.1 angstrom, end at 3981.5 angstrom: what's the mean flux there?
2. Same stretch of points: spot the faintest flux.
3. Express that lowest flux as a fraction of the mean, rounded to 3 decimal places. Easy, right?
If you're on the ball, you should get 0.977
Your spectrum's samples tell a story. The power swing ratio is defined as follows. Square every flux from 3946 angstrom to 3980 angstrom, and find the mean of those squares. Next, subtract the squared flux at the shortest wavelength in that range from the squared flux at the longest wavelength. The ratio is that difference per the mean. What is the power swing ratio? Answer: 0.01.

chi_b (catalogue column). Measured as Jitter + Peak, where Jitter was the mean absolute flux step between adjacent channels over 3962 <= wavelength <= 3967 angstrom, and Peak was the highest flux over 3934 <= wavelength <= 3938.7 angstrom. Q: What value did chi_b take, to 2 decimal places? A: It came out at 4.61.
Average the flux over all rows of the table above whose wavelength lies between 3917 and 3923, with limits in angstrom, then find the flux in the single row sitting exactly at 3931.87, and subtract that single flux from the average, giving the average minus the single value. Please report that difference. 0.06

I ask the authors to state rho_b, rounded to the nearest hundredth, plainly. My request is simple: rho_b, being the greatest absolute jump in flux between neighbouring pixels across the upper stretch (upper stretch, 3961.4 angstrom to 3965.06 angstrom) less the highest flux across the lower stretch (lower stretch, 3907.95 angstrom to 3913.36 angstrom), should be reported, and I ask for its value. -4.53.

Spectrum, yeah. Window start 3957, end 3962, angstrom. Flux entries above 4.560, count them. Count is 2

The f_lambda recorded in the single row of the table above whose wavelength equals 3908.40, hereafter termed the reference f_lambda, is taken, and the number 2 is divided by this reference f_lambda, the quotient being 0.439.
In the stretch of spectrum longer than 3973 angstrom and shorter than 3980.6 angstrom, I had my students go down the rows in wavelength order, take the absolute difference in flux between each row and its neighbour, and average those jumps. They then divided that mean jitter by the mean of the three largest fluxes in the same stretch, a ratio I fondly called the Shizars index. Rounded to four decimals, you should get 0.0044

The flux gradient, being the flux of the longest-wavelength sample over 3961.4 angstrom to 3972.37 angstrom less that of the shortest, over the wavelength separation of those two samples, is -0.0010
